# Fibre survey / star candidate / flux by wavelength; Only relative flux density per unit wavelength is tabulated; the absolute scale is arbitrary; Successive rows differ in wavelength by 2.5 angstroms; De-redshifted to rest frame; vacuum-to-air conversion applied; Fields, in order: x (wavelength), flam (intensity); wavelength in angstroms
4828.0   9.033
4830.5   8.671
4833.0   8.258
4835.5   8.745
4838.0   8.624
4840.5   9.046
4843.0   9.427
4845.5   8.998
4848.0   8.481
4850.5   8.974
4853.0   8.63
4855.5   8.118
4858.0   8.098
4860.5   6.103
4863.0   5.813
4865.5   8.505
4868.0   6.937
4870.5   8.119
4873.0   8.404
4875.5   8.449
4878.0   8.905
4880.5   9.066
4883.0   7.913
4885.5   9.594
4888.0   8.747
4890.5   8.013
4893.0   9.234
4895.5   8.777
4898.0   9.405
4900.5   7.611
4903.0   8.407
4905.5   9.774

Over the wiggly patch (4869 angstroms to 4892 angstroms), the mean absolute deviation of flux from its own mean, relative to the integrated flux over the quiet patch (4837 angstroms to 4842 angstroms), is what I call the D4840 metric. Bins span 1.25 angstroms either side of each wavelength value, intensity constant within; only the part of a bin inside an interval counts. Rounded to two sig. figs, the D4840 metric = 0.010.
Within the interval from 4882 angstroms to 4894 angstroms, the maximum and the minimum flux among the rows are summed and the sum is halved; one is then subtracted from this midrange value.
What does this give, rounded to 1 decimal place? 7.8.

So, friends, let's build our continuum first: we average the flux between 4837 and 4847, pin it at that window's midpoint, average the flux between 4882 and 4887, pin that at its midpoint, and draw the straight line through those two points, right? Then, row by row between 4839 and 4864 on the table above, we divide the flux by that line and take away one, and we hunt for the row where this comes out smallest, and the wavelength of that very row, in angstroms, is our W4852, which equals 4863.0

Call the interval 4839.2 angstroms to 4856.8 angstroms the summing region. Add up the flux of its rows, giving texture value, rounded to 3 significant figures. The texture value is 61.7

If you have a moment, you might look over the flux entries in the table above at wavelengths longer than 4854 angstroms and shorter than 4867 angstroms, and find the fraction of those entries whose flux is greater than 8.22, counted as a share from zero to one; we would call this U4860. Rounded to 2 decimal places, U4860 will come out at 0.20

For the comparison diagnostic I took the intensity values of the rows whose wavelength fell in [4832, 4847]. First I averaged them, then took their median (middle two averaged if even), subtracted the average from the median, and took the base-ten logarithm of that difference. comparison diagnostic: -1.7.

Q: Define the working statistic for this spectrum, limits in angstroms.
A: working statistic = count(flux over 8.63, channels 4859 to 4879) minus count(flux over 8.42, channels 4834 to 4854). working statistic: -7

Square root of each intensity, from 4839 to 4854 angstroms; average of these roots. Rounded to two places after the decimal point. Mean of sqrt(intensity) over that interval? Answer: 2.99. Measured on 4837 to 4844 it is 3.00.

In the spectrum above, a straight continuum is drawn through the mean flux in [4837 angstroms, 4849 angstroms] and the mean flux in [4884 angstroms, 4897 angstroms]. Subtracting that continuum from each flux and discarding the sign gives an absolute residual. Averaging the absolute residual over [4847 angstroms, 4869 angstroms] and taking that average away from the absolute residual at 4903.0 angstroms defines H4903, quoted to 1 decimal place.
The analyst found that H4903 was -0.7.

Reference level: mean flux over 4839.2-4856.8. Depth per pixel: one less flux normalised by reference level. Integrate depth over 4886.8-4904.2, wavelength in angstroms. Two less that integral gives 1.6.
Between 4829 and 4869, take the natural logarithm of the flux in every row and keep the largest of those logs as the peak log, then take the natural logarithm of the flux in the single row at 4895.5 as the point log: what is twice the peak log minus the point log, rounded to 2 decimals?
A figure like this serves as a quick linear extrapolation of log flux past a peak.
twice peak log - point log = 2.32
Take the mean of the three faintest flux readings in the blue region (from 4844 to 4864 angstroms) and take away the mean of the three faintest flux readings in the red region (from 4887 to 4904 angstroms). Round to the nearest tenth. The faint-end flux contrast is -1.3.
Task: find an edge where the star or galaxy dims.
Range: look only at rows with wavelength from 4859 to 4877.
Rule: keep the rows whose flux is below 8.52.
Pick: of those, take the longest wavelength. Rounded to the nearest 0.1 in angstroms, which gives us 4875.5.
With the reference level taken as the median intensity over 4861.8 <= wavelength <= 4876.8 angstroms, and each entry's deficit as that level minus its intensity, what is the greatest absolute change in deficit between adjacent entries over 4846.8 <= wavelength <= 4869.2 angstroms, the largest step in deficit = 2.7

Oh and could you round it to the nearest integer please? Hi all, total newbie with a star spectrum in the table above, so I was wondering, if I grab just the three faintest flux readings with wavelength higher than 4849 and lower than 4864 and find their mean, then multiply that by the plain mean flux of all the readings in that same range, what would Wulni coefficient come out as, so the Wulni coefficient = 51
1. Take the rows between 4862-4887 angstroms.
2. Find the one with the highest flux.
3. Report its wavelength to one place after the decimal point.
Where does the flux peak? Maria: 4885.5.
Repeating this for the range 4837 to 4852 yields 4843.0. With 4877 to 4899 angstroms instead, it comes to 4885.5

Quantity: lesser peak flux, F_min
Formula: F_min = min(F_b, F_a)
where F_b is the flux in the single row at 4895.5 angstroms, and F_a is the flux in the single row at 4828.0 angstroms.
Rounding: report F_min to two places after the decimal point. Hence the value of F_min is 8.78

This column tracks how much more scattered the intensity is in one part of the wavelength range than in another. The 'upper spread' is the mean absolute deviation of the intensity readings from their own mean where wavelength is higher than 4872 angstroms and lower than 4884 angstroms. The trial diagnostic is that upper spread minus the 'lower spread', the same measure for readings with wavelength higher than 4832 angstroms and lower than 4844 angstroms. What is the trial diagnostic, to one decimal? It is 0.0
